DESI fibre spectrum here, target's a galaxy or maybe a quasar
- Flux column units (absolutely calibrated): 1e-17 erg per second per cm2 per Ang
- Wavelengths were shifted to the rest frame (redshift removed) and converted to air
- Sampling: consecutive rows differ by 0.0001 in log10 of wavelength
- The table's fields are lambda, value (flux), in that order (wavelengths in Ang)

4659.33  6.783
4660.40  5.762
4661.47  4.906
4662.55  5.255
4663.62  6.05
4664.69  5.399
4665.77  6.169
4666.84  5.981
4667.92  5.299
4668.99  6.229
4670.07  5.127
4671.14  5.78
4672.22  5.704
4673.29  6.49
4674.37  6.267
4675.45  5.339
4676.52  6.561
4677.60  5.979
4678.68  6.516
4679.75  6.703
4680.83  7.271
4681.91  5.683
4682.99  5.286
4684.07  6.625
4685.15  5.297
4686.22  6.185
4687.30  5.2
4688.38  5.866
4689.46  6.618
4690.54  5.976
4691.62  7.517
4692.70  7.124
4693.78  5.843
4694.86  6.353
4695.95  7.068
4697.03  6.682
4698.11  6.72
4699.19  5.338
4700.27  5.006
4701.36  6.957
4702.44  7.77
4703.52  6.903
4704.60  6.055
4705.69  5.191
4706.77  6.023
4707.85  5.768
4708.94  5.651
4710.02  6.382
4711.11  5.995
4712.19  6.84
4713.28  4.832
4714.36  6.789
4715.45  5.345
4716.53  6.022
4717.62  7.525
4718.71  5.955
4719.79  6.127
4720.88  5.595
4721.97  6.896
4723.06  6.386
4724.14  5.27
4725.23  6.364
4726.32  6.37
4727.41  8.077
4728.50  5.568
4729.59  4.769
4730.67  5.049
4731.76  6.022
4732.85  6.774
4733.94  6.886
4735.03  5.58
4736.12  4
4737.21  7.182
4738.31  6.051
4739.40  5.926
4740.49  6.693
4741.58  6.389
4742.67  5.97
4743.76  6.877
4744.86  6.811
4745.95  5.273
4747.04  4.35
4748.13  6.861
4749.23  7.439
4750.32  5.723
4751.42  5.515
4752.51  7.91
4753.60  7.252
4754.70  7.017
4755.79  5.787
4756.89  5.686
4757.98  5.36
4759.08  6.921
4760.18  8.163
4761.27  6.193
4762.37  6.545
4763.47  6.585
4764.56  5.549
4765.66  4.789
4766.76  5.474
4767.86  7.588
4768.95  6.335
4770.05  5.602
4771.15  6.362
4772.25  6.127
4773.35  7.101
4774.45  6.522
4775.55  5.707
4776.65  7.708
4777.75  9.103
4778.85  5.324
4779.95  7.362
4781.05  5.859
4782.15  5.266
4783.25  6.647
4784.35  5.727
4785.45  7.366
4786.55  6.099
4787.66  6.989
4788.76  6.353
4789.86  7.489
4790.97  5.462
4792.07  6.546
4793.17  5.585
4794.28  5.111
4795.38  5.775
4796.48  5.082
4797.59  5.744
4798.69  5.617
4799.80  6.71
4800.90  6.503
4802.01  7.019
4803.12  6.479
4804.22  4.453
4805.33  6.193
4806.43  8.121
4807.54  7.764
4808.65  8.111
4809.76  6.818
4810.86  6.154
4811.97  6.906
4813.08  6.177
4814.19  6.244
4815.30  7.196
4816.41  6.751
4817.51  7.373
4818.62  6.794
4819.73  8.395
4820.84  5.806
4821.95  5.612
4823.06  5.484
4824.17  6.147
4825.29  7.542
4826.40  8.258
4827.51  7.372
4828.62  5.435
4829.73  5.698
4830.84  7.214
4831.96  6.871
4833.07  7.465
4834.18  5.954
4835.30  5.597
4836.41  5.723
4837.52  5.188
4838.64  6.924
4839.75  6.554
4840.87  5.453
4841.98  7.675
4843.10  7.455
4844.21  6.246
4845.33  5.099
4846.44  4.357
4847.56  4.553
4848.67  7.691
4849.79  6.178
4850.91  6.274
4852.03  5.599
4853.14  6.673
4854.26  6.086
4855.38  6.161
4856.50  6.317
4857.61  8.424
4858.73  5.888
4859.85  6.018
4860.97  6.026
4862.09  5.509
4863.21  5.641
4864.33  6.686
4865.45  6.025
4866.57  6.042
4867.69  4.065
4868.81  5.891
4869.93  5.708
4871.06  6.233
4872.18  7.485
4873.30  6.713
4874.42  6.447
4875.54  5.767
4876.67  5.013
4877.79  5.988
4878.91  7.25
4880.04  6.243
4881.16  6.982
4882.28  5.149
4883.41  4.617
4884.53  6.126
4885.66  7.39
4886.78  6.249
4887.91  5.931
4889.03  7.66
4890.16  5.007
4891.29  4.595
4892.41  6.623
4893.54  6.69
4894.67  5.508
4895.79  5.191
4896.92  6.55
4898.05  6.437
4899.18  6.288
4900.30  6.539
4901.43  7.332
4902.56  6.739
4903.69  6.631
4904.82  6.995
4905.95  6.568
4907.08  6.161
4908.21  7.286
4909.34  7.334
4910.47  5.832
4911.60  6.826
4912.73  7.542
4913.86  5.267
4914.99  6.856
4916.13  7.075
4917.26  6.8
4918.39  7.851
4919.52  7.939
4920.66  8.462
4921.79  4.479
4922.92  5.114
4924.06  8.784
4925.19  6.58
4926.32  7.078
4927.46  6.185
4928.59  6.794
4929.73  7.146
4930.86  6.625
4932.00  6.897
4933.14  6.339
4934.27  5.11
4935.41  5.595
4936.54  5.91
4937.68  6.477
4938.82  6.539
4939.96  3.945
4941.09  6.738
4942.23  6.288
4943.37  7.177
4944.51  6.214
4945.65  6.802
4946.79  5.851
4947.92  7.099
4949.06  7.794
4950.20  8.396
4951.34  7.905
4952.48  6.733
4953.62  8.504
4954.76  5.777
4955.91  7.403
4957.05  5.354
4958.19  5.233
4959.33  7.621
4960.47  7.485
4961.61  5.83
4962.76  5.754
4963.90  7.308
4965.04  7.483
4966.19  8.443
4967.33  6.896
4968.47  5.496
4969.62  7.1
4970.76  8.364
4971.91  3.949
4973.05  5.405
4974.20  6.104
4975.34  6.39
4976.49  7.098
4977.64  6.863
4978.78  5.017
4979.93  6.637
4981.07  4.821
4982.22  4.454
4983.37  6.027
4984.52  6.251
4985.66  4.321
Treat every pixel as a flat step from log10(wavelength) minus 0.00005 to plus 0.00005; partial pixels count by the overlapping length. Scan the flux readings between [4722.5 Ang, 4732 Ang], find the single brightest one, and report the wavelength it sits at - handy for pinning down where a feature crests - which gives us 4727.41 Ang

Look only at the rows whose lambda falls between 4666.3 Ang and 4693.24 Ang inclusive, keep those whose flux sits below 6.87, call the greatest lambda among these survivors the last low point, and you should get 4690.54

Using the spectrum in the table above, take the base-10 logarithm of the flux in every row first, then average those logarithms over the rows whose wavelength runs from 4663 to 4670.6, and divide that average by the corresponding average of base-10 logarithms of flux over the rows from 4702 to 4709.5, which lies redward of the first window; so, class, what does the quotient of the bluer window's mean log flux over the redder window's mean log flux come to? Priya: 0.962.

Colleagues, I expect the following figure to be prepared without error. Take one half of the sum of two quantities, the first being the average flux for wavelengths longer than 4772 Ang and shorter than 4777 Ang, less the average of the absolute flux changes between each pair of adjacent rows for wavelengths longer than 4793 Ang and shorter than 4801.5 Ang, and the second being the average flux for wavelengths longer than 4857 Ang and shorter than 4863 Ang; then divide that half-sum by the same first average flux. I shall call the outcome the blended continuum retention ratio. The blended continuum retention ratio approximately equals 0.94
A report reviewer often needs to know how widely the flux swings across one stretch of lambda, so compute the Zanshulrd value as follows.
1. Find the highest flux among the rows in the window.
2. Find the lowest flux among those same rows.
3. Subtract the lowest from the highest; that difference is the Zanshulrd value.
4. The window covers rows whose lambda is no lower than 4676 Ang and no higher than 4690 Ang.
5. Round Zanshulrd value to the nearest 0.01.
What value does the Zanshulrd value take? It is 2.07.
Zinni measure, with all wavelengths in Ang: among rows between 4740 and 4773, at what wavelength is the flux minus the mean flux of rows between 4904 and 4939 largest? 4760.18 Ang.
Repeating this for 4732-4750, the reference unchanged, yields 4749.23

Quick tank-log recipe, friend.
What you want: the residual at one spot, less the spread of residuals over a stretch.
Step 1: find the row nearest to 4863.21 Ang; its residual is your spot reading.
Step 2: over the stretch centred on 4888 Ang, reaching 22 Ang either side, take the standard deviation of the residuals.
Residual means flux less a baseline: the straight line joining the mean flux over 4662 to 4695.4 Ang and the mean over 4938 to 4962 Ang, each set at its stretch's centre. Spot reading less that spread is -1.7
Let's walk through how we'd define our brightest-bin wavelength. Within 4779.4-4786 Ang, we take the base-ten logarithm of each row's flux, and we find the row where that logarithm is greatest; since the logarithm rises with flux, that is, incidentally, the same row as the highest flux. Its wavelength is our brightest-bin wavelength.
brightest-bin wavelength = 4785.45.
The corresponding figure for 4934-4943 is 4941.09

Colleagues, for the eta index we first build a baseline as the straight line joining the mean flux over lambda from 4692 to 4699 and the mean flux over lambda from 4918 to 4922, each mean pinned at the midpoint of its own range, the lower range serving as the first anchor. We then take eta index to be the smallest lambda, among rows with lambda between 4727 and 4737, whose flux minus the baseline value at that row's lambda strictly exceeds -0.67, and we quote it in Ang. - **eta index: 4727.41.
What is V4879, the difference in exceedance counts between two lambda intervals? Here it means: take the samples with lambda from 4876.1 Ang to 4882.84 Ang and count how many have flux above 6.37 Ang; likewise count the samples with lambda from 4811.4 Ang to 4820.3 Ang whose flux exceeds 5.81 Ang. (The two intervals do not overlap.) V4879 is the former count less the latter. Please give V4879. -6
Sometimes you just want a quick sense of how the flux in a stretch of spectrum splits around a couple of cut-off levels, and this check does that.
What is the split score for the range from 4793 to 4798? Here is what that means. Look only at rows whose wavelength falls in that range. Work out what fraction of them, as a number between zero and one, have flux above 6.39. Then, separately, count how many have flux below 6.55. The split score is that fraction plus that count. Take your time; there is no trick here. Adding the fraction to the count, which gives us 5.0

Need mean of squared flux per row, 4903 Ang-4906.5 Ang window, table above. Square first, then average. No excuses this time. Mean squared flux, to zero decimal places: 45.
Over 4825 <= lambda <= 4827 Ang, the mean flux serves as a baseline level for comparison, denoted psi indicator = 7.9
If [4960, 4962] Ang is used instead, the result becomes 6.7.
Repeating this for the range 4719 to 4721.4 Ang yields 5.9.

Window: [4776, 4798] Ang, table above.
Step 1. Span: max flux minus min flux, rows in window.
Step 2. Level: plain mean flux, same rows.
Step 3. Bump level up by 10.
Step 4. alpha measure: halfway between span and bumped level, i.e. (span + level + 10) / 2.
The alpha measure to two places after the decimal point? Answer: 10.18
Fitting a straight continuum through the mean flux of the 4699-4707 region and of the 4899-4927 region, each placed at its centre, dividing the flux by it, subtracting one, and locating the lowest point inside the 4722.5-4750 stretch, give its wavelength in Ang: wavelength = 4736.12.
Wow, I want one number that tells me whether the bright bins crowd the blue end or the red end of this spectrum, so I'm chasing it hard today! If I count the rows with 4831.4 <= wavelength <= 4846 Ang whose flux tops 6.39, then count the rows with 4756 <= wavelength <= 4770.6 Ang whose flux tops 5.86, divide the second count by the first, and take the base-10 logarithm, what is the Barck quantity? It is 0.07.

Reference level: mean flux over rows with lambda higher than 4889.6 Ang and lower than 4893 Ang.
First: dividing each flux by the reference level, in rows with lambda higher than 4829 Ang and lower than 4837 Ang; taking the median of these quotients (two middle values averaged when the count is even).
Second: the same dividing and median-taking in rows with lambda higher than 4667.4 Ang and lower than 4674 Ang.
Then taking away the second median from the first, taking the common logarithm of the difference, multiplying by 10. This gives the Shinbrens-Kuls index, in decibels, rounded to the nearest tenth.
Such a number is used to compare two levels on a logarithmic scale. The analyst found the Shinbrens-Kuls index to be -14.1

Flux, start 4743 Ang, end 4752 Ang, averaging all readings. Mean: 6.11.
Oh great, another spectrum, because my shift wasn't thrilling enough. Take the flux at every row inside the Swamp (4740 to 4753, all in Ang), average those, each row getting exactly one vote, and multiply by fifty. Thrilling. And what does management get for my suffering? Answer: 316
